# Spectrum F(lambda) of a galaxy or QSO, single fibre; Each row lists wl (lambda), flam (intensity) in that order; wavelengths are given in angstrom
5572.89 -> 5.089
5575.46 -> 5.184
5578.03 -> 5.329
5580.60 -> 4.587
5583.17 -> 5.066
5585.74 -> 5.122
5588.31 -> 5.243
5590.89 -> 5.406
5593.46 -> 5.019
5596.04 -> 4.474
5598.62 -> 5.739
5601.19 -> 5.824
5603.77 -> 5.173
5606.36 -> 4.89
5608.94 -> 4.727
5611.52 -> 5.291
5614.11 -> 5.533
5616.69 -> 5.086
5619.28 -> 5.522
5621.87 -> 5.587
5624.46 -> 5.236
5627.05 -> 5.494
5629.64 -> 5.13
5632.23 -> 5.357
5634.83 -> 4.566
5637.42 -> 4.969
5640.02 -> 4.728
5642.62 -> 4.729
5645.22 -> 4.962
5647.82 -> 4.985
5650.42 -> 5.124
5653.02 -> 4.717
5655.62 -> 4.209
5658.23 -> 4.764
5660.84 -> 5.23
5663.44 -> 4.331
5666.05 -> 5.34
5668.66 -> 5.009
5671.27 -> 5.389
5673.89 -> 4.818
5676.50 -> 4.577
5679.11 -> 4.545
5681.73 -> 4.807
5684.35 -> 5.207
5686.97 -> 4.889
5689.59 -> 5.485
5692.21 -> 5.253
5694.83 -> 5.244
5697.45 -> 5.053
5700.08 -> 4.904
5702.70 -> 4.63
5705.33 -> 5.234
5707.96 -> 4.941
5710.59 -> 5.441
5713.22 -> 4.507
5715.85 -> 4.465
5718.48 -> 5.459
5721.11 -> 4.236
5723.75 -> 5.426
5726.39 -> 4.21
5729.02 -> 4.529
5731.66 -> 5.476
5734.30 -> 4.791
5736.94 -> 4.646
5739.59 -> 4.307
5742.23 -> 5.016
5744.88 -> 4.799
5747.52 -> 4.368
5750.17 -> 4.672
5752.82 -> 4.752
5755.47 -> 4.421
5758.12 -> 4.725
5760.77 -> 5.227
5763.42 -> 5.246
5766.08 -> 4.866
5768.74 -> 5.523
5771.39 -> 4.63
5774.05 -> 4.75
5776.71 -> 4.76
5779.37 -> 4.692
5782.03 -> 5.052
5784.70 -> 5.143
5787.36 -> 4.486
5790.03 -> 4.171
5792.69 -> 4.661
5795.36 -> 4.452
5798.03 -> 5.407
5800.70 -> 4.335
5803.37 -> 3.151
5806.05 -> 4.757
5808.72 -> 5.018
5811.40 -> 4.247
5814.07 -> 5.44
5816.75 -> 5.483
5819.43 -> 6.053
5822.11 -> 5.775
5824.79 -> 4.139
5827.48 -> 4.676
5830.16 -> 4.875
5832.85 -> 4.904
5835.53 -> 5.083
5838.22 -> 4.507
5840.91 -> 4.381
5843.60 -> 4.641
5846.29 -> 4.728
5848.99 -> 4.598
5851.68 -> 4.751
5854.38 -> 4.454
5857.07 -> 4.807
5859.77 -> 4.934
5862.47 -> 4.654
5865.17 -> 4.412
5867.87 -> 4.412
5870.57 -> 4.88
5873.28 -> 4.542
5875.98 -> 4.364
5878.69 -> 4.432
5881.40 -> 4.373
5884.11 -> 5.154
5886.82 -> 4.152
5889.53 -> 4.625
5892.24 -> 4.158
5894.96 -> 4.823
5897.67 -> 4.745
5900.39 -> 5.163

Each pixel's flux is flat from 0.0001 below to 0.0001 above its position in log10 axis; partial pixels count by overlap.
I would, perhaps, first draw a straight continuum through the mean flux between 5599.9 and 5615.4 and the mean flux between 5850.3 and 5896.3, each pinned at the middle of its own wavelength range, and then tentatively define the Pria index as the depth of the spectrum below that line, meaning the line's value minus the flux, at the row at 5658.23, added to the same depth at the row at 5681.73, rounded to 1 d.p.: 0.6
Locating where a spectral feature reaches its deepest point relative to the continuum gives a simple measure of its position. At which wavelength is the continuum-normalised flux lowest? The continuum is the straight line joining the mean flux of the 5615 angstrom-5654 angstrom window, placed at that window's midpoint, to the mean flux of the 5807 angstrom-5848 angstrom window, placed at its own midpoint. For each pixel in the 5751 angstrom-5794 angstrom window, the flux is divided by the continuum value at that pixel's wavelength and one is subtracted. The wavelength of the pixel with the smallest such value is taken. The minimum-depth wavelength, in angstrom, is 5790.03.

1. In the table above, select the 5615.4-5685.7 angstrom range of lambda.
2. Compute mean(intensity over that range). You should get 5.0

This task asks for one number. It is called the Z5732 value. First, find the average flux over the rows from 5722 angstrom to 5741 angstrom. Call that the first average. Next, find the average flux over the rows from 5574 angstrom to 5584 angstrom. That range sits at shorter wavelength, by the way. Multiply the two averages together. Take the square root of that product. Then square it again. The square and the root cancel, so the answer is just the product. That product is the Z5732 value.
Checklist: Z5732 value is 24.0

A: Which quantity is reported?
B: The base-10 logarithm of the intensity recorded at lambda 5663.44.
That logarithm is 0.64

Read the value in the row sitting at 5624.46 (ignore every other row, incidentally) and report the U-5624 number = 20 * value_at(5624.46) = 105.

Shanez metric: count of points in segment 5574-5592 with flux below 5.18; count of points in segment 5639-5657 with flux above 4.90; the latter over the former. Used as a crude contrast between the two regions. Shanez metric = 1.0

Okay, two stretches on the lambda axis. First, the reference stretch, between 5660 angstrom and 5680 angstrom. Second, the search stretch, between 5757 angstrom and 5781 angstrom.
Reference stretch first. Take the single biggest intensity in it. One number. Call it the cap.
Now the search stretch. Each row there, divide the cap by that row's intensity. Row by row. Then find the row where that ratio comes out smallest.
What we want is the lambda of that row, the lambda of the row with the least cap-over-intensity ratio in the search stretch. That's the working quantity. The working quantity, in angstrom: 5768.74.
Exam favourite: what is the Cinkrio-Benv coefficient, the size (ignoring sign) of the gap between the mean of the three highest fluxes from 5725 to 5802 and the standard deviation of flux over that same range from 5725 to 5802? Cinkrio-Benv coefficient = 5.10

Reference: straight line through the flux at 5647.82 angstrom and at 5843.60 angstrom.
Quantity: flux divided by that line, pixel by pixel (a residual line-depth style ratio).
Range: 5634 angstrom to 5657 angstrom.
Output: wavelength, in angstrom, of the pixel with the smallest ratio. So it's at 5655.62 angstrom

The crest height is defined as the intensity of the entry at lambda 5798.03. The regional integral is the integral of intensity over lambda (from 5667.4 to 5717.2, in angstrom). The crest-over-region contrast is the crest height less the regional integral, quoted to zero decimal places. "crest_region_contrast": -242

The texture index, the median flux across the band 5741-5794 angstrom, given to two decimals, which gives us 4.75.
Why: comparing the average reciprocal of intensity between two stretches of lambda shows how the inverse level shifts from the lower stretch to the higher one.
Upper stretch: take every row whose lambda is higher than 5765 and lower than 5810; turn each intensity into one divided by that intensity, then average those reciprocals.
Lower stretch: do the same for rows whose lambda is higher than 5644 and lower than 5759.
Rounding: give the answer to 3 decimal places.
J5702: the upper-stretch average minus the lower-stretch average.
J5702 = 0.009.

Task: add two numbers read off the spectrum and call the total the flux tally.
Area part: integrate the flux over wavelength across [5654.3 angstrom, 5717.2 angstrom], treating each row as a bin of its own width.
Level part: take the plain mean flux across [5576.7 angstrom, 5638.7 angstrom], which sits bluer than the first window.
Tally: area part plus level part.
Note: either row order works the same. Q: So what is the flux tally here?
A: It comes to 315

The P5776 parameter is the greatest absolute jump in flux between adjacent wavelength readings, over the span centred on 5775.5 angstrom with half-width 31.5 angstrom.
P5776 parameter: 1.61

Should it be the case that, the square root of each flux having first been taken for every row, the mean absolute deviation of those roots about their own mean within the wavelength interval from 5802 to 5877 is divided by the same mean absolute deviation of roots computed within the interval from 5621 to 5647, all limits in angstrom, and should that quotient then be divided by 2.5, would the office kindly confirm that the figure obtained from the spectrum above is 0.54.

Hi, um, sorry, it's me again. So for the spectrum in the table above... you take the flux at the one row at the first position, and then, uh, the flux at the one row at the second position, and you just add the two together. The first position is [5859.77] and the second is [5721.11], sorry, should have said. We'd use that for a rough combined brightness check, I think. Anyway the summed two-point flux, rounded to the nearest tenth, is 9.2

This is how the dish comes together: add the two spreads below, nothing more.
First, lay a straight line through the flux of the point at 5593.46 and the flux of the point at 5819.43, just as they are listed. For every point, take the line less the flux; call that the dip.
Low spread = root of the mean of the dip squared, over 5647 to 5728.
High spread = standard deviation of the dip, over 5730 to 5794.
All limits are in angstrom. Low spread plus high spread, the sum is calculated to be 1.0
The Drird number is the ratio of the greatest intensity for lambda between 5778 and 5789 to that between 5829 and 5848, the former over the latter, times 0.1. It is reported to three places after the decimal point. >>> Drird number 0.101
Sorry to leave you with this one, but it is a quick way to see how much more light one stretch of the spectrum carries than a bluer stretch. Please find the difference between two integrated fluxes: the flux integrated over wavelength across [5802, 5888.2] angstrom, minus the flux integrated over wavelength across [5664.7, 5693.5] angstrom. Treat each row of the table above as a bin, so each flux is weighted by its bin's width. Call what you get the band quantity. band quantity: 261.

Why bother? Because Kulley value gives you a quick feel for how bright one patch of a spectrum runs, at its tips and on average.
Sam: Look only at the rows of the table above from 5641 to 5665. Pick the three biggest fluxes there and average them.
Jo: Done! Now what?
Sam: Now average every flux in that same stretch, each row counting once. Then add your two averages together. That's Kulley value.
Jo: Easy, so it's 9.9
